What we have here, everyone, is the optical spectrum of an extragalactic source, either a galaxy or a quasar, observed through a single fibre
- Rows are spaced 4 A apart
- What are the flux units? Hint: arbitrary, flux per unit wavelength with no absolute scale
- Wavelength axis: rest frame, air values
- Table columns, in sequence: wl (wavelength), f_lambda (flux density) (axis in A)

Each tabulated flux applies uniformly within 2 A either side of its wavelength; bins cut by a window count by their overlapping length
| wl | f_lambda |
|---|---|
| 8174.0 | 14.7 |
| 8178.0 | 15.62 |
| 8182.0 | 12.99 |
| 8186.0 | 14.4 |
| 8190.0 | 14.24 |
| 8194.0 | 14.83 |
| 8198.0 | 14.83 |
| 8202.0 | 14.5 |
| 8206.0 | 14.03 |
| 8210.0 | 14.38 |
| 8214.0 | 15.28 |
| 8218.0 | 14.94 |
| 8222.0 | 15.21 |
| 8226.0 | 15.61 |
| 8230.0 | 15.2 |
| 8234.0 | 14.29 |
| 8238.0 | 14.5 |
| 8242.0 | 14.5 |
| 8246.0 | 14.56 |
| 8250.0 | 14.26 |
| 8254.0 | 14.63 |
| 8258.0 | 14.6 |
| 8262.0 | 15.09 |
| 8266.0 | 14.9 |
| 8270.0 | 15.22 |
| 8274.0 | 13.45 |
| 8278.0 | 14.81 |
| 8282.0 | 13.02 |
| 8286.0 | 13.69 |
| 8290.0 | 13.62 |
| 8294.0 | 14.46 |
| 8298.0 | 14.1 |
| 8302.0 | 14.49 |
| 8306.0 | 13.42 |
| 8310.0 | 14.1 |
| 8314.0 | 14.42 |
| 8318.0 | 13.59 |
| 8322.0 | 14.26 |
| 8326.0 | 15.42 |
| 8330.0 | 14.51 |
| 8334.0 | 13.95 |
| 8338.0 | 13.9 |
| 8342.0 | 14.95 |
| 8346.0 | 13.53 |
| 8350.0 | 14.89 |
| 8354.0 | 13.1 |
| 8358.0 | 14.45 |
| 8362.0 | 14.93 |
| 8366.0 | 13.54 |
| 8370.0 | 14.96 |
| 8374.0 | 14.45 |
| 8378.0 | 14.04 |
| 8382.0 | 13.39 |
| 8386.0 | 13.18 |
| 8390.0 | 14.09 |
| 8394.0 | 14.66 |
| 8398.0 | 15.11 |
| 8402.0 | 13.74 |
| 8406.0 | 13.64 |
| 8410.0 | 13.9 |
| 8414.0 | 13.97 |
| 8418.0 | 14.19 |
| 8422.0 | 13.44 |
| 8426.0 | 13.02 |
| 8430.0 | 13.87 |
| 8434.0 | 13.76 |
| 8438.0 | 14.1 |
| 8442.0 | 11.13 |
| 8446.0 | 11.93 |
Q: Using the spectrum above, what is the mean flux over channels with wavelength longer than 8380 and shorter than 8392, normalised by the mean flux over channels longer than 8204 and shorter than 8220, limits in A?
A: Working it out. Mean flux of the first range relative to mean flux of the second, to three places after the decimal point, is 0.925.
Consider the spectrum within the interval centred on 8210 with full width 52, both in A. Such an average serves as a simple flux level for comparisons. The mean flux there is 14.7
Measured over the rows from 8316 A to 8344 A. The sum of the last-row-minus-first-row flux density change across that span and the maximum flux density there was 16.8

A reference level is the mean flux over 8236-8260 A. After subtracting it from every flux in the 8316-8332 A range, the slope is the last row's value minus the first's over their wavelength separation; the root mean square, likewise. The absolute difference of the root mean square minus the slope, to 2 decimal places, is 0.58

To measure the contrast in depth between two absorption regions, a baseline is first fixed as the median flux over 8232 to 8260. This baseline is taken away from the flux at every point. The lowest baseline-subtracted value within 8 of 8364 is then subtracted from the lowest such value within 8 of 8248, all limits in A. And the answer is 0.7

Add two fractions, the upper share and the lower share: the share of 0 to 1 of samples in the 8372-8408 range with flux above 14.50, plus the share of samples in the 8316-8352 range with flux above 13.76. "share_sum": 1.00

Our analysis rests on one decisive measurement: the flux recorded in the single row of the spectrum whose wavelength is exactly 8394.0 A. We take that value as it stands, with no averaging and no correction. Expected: 14.66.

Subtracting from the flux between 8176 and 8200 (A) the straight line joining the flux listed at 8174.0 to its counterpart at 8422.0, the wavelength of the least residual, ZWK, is 8182.0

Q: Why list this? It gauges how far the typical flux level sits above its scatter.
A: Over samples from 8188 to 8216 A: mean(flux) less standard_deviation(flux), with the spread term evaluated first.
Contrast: 14.2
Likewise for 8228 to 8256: 14.3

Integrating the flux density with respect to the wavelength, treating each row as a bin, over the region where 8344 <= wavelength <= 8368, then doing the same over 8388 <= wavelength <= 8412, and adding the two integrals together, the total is 678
